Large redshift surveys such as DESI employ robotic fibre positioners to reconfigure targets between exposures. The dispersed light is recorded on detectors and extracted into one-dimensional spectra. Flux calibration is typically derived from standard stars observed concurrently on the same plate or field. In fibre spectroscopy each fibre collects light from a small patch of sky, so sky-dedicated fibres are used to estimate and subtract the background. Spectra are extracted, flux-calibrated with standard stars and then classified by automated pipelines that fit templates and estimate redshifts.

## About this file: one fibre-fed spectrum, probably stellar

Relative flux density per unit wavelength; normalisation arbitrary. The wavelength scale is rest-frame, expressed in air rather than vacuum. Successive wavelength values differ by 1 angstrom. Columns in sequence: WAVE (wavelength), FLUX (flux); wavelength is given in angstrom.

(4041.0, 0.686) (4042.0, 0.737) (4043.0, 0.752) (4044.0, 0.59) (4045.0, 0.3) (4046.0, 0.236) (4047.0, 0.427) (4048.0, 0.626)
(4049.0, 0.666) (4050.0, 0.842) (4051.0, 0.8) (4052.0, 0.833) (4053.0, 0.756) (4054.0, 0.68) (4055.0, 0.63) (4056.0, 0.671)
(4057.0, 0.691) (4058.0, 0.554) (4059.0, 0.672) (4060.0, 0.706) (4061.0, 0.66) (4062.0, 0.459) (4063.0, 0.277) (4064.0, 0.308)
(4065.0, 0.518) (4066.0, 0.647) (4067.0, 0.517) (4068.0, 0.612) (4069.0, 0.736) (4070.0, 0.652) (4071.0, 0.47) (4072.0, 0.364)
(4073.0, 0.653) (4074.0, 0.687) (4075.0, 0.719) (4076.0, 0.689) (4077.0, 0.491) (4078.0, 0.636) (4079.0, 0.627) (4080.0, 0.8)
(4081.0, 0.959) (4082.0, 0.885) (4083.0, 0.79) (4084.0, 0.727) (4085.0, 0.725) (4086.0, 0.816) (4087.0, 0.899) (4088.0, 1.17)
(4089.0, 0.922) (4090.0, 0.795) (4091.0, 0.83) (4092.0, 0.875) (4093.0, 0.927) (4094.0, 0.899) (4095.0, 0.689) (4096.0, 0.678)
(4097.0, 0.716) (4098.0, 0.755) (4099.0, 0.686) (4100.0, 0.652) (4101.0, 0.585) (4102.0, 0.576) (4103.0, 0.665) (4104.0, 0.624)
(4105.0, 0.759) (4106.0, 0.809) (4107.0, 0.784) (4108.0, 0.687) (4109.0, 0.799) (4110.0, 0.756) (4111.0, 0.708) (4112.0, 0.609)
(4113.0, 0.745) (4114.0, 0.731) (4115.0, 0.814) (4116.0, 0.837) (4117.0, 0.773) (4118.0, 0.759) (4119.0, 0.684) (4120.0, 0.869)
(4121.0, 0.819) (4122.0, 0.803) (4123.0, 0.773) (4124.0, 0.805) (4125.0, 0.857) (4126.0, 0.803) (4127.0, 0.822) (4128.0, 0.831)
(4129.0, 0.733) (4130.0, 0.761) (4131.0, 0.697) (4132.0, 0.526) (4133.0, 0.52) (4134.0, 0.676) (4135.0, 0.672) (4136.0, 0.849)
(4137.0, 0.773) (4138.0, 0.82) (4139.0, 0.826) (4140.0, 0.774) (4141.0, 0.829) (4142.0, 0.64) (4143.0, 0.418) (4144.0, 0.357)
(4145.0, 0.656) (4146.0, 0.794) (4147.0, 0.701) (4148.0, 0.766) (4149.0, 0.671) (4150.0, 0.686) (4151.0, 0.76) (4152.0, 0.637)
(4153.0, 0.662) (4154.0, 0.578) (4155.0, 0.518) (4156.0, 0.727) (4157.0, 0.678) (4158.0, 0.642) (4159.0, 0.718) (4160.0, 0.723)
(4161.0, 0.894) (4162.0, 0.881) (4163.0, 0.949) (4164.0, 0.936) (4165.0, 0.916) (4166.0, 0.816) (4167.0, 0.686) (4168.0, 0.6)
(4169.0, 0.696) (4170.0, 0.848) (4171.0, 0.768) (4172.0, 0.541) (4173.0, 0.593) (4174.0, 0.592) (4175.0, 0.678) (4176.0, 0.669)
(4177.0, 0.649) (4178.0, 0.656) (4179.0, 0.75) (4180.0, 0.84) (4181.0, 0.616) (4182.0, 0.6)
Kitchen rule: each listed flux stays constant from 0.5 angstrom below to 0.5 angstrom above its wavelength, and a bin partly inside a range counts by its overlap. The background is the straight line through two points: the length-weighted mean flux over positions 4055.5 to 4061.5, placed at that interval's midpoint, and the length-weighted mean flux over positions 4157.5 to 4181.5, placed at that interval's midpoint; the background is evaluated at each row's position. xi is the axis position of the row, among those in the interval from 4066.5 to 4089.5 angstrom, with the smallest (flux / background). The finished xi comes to 4072.0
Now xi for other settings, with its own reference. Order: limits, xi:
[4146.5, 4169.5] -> 4155.0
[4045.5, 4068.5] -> 4046.0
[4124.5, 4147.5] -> 4144.0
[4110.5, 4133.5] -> 4133.0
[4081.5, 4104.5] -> 4102.0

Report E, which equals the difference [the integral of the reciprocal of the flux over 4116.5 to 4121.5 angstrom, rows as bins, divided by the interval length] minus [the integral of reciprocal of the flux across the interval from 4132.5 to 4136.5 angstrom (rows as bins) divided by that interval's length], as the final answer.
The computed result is -0.2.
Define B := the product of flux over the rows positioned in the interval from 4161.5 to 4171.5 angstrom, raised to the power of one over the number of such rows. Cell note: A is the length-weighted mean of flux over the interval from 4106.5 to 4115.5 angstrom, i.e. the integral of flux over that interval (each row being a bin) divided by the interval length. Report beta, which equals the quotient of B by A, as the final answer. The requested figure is 1.09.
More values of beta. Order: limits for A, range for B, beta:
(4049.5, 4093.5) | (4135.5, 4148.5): 0.99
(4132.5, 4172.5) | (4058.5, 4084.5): 0.84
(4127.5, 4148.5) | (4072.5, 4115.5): 1.07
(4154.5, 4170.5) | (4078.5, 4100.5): 1.05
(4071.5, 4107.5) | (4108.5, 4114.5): 0.97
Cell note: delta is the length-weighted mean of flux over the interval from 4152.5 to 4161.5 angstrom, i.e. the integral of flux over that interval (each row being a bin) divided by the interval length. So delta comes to 0.682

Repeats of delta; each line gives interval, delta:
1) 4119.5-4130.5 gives 0.807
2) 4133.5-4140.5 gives 0.770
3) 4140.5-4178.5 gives 0.698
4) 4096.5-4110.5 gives 0.704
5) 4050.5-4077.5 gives 0.609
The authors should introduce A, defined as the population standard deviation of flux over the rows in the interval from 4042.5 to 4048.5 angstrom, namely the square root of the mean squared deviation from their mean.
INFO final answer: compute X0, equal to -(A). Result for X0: -0.183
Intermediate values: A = 0.183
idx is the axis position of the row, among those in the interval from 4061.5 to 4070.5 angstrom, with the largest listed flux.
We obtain 4069.0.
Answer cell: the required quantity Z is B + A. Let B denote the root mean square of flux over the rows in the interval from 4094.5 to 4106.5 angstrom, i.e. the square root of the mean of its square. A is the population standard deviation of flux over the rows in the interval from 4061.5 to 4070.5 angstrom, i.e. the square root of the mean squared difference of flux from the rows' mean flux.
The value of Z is 0.83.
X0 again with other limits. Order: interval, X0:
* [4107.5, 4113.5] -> -0.060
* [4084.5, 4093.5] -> -0.118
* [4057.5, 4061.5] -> -0.057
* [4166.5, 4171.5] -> -0.083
